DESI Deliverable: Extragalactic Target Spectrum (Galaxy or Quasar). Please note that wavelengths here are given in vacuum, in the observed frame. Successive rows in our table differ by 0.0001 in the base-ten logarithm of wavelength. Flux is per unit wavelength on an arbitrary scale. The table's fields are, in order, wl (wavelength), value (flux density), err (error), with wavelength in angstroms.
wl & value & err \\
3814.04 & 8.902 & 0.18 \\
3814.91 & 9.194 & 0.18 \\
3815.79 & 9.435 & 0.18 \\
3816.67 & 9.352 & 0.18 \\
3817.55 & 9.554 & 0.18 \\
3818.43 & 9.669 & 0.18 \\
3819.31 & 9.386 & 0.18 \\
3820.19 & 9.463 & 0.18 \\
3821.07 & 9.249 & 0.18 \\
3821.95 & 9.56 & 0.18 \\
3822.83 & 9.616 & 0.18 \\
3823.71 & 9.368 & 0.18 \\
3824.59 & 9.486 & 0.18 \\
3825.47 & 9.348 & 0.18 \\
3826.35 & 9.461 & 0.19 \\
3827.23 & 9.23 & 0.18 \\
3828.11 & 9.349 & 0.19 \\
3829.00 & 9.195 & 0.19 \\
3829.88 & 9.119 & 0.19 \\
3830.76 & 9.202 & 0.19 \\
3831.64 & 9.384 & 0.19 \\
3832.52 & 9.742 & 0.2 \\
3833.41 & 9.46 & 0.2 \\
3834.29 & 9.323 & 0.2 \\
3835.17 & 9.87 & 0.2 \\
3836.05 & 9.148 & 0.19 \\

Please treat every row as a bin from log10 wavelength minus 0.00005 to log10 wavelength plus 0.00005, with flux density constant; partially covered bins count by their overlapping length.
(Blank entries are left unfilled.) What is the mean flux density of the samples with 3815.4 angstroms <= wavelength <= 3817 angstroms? 9.4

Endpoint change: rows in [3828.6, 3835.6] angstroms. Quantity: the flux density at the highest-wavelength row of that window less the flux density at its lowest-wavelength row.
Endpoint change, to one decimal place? 0.7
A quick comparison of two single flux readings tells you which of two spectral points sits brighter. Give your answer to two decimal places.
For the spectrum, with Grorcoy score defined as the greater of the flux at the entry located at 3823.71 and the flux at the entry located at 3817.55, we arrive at 9.55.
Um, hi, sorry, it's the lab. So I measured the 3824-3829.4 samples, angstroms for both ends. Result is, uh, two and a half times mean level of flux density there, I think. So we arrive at 23.4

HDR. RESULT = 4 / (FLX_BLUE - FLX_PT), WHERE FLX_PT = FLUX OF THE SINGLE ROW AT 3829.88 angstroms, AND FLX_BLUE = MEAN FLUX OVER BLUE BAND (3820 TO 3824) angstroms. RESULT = 12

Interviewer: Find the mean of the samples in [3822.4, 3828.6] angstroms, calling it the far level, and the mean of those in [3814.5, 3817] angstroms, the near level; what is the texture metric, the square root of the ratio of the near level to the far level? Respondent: 1.00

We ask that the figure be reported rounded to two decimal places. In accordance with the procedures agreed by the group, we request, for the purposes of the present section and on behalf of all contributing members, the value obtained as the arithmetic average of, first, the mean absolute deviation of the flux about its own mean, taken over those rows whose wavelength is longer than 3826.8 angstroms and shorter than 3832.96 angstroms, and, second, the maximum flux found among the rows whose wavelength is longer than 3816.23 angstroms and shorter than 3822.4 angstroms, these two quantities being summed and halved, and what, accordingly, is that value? 4.91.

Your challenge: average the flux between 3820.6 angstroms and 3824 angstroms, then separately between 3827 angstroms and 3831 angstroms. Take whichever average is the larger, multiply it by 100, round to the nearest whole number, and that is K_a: 945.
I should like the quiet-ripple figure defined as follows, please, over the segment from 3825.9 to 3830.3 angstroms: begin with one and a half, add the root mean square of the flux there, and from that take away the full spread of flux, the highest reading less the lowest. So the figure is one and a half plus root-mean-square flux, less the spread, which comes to 10.4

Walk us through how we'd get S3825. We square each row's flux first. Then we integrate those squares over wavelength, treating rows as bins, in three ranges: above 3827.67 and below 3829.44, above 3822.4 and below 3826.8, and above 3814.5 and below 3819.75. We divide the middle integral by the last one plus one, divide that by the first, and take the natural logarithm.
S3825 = -5.2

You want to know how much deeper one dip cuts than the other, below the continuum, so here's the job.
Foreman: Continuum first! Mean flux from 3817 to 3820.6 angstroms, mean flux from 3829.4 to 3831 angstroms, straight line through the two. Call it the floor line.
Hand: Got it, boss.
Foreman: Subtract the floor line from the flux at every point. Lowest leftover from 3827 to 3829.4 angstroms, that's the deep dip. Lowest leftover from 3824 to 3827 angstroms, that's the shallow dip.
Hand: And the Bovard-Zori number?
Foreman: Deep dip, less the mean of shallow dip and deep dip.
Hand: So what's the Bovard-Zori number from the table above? -0.03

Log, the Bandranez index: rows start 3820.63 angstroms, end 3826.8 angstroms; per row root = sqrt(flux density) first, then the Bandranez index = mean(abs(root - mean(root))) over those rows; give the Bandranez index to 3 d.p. 0.017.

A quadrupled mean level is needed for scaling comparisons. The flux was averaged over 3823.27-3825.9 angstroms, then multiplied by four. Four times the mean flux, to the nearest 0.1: 37.6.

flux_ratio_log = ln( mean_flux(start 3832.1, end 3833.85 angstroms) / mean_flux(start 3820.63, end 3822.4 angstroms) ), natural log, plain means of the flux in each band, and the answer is 0.02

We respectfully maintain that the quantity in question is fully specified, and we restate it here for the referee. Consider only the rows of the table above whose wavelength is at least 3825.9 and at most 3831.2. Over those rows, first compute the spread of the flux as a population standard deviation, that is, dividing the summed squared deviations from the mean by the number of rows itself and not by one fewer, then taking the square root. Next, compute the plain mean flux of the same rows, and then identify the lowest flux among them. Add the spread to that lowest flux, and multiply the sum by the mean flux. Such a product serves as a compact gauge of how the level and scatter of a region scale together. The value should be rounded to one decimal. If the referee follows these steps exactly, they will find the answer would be 85.5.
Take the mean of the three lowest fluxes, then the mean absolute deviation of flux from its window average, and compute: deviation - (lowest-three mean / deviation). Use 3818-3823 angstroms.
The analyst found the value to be -75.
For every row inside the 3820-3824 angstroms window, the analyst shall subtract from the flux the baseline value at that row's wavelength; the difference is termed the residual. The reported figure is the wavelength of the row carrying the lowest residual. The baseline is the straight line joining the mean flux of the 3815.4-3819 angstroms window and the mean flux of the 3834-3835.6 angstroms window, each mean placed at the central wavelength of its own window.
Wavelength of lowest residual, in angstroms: 3821.07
